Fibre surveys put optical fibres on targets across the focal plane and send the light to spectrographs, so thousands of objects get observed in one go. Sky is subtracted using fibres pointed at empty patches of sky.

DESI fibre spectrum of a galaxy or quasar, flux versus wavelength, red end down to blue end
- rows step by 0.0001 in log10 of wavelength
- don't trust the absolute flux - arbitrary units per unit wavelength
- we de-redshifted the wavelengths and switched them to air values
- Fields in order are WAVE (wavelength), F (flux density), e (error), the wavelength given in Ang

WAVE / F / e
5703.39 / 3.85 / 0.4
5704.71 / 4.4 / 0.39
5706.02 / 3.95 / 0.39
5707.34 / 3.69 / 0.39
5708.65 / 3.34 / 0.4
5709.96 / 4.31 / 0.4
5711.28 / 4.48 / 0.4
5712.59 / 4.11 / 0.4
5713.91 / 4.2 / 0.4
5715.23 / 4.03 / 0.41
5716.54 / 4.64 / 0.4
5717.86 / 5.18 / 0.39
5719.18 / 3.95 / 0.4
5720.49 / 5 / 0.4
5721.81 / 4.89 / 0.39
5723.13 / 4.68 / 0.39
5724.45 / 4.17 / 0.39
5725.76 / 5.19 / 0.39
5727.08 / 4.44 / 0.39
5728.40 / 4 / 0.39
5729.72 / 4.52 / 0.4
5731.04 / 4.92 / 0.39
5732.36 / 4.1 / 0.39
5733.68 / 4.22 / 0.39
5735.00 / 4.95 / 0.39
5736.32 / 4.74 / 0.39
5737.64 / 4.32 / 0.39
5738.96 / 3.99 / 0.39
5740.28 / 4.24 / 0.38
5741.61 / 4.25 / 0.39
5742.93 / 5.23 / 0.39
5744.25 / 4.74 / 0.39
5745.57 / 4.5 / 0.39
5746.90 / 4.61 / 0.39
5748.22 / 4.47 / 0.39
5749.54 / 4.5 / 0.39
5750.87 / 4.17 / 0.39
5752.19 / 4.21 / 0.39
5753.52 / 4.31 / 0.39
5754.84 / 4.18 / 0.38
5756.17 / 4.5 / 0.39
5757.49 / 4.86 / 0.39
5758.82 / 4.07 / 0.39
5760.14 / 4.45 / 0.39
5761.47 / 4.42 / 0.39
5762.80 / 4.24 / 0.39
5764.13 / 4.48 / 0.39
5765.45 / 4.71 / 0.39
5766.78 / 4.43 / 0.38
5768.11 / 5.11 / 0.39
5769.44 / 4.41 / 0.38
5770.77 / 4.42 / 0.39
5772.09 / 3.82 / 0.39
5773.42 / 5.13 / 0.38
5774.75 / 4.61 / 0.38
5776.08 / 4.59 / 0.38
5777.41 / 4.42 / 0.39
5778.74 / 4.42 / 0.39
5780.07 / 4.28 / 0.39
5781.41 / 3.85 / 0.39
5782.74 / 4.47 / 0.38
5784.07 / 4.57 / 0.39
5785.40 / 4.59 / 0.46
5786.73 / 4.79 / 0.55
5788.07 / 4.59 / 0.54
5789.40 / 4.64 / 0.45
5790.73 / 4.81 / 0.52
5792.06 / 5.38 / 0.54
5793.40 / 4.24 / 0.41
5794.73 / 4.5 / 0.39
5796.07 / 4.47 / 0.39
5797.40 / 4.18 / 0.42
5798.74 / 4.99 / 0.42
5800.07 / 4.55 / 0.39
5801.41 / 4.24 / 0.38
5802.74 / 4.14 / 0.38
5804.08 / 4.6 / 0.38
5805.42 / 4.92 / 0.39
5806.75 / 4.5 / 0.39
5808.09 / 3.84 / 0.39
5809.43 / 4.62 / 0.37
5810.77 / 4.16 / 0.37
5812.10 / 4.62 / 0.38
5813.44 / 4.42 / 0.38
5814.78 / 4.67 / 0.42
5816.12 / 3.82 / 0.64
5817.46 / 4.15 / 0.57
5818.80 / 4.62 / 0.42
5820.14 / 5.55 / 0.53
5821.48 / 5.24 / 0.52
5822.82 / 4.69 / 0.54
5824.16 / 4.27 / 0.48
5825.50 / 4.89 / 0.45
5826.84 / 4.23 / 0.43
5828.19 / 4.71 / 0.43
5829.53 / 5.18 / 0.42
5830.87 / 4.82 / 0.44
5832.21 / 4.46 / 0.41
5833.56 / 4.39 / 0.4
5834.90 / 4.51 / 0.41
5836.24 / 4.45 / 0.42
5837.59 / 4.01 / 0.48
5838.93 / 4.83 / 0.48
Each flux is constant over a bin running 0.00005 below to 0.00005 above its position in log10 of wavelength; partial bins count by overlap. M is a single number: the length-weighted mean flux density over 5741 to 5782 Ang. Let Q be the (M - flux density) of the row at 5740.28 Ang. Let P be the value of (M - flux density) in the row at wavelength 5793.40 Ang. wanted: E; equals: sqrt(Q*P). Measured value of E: 0.23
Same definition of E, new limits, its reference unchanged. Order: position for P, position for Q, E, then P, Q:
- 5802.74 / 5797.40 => 0.30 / 0.33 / 0.29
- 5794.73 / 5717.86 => 0.16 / -0.03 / -0.71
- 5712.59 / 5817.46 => 0.33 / 0.36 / 0.32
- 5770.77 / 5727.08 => 0.03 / 0.05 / 0.03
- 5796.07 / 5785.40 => 0.02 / 0.00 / -0.12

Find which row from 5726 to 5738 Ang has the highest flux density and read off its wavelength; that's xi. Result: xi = 5735.00 Ang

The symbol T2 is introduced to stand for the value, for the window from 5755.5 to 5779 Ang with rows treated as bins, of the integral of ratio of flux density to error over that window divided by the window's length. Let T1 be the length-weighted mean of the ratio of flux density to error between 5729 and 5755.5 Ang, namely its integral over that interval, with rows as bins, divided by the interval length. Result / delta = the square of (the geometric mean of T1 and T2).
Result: 133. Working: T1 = 11.4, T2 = 11.6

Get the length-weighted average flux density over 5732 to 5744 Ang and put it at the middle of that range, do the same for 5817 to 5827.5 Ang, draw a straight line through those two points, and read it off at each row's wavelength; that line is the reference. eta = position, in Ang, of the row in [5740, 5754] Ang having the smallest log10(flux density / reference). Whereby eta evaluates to 5750.87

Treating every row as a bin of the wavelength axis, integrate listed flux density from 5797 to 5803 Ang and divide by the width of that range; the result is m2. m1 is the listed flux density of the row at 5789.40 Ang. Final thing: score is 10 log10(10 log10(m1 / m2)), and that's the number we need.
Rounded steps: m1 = 4.64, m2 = 4.45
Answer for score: -7.4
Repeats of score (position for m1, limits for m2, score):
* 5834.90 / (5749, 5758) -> -9.0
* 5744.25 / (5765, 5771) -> -9.6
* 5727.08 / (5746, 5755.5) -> -10.6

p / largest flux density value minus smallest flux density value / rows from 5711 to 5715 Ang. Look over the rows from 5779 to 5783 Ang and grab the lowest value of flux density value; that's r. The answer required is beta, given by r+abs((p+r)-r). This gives 4.2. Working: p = 0.4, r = 3.85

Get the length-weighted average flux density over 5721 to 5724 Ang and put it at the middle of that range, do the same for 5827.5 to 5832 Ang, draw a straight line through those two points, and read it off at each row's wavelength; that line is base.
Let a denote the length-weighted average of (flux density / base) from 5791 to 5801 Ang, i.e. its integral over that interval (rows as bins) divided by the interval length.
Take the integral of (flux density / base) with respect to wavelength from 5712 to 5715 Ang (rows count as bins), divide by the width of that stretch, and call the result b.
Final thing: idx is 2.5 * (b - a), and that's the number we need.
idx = -0.21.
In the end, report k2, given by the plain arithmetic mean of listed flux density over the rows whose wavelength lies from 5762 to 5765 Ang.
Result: 4.36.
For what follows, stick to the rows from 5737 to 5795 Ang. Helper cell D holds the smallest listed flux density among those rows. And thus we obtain 3.82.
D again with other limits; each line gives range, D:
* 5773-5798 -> 3.85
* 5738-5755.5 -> 3.99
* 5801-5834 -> 3.82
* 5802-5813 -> 3.84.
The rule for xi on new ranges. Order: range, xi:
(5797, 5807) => 5798.74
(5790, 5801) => 5792.06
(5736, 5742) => 5736.32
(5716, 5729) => 5725.76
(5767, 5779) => 5773.42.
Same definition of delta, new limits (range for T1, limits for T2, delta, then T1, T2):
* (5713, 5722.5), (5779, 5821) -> 121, 11.4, 10.6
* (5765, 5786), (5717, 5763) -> 133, 11.5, 11.5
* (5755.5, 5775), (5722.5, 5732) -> 135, 11.6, 11.6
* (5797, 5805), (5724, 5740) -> 130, 11.4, 11.4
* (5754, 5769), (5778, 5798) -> 120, 11.6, 10.4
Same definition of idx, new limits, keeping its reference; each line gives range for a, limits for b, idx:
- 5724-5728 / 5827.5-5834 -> 0.01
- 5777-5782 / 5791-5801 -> 0.19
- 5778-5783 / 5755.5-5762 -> 0.13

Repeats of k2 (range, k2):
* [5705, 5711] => 3.82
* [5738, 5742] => 4.16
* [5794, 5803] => 4.44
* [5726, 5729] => 4.22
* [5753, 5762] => 4.40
